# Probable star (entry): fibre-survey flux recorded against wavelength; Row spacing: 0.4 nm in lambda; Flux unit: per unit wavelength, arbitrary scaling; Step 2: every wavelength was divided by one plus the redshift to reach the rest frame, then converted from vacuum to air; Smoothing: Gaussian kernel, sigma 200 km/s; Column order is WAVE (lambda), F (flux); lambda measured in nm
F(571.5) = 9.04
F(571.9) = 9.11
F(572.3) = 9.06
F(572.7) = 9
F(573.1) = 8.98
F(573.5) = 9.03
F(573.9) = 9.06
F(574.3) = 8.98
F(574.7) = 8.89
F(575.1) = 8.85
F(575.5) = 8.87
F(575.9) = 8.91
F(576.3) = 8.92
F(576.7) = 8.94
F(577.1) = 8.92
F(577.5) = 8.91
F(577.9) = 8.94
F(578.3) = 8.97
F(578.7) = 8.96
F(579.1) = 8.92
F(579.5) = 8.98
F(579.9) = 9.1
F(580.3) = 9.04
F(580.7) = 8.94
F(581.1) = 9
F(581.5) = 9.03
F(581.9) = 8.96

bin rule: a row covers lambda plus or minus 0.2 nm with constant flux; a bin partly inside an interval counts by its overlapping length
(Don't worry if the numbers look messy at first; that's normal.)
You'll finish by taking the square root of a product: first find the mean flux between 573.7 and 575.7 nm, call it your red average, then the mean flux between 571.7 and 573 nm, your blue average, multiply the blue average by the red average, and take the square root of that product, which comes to 8.99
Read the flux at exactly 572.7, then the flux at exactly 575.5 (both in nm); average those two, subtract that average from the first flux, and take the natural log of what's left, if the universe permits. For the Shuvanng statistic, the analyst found -2.7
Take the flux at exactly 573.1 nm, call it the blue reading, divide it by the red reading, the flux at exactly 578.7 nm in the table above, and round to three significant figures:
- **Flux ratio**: 1.00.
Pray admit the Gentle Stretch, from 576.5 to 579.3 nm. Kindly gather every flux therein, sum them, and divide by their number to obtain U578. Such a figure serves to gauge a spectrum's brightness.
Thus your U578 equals 8.937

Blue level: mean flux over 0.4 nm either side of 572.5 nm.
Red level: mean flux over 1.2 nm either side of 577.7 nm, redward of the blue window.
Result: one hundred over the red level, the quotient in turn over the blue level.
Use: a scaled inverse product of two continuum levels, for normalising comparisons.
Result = 1.24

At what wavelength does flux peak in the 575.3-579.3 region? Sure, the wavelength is 578.3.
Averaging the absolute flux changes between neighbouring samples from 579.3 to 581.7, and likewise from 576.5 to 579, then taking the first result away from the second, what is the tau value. -0.05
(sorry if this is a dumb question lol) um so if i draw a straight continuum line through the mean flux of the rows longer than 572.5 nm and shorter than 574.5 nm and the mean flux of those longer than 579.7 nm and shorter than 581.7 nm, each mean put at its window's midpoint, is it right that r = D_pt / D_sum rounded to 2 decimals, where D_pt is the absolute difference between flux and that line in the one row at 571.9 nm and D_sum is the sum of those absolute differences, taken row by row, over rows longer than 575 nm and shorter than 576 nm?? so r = 0.25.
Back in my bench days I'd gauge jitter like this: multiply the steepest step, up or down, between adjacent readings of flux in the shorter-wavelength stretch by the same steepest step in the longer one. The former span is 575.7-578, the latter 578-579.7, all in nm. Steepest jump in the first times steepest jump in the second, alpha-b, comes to 0.0018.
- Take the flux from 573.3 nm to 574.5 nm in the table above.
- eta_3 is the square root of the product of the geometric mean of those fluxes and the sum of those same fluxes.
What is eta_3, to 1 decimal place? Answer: 15.6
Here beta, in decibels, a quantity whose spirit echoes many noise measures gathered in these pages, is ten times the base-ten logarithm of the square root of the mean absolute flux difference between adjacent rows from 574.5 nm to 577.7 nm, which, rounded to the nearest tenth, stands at -8.2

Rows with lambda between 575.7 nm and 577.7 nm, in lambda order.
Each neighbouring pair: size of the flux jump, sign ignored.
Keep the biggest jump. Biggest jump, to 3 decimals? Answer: 0.020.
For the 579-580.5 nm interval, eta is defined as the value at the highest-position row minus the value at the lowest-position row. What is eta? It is 0.12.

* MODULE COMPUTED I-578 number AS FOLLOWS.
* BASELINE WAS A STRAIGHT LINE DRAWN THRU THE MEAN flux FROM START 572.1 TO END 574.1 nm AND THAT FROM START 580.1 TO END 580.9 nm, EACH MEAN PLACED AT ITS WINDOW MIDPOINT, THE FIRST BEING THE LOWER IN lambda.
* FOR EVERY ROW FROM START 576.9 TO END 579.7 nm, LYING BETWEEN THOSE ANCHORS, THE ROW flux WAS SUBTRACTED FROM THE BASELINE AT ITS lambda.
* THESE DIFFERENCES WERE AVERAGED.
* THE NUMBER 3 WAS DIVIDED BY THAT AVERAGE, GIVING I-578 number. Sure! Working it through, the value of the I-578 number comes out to 52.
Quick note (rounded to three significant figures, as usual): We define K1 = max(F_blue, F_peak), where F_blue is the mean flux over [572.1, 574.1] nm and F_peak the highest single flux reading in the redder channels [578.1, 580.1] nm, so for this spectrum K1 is 9.10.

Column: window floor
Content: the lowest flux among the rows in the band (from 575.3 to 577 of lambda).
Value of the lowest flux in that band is 8.87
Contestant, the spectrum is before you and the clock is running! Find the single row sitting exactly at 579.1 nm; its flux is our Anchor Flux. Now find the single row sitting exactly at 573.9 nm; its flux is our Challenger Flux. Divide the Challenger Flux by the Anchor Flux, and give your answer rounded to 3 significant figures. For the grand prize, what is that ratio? 1.02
